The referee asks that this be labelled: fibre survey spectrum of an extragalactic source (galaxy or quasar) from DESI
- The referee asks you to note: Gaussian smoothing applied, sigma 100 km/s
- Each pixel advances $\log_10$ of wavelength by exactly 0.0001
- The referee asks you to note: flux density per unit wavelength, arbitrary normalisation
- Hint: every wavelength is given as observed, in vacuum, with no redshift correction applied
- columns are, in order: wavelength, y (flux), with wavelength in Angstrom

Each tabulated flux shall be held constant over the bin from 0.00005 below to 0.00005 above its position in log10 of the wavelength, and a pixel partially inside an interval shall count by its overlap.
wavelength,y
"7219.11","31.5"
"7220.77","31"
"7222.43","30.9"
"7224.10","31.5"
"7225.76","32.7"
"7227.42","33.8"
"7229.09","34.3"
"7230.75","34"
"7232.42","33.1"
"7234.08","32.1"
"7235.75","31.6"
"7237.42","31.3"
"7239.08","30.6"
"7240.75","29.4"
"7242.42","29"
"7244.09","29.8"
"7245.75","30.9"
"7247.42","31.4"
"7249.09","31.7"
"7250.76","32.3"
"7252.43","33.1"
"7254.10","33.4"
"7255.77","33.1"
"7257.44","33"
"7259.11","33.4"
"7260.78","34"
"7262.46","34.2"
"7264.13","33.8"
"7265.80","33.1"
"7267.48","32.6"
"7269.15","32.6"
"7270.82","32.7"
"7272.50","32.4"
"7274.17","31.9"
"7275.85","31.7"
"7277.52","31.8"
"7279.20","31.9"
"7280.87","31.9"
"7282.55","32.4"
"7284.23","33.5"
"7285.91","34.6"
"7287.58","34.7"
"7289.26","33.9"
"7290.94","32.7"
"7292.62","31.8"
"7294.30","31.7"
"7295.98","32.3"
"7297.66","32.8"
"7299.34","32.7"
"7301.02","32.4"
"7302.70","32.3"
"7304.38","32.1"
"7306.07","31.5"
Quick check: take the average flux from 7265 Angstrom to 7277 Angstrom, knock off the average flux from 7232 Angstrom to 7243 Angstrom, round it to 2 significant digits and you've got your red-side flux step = 1.4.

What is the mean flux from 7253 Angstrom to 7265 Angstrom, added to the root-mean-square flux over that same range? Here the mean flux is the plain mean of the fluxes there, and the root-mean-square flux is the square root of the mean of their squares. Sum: 67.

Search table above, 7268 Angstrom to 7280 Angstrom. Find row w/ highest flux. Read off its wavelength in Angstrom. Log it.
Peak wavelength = 7270.82 Angstrom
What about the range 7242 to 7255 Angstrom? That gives 7254.10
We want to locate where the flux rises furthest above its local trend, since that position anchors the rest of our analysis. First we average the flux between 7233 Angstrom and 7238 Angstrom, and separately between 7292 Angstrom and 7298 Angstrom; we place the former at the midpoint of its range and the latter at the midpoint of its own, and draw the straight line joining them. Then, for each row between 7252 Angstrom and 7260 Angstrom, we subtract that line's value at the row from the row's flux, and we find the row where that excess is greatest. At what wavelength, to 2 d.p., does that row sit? 7254.10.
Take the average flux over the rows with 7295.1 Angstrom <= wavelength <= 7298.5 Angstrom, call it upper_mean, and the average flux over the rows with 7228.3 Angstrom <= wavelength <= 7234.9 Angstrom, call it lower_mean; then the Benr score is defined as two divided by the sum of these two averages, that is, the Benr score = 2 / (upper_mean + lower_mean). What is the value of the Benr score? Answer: 0.0303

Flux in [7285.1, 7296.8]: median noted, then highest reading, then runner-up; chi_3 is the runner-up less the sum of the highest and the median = -32.8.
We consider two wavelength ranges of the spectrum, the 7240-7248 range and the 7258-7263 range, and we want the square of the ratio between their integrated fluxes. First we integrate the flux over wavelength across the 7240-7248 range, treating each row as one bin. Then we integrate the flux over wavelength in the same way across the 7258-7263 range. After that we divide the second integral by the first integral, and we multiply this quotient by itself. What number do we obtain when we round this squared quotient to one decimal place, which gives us 0.5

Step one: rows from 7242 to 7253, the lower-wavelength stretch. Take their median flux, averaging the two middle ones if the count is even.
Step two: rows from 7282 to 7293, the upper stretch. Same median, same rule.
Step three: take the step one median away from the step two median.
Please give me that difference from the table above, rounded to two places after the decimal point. 2.10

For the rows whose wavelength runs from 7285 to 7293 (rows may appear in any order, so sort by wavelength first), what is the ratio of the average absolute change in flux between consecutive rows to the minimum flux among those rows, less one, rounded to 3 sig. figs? -0.976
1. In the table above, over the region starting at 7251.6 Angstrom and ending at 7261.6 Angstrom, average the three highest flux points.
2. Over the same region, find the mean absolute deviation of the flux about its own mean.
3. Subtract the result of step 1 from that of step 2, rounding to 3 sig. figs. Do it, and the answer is -33.3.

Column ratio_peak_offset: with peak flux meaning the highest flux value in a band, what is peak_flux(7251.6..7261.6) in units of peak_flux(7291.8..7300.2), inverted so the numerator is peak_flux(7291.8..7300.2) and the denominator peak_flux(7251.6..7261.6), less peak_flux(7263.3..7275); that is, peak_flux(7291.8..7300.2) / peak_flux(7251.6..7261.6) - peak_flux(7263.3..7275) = -32.8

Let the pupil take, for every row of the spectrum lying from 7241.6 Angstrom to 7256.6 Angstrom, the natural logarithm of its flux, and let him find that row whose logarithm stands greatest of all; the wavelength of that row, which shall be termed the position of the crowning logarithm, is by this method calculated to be 7254.10 Angstrom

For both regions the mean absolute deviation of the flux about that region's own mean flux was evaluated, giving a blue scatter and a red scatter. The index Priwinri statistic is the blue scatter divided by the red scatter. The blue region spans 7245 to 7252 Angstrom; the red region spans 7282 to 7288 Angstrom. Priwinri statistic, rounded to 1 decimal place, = 0.5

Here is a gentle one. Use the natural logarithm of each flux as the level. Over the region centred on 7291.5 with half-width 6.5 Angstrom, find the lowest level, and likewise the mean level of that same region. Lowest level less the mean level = -0.04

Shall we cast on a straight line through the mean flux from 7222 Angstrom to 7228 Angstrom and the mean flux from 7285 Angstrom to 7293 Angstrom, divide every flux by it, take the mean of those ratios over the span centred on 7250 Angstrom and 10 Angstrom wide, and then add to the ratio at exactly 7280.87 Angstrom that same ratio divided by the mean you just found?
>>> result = 1.93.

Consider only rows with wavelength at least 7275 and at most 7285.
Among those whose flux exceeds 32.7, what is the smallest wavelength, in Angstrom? 7284.23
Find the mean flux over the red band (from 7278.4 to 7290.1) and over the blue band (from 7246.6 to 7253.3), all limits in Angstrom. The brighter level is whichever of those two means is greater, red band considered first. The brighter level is 33.3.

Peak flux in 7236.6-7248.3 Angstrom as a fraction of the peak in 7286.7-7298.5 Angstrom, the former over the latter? 0.90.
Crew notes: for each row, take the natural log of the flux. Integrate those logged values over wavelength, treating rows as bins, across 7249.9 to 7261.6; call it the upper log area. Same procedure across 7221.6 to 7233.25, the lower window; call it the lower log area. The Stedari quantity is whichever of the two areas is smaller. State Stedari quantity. 40.7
